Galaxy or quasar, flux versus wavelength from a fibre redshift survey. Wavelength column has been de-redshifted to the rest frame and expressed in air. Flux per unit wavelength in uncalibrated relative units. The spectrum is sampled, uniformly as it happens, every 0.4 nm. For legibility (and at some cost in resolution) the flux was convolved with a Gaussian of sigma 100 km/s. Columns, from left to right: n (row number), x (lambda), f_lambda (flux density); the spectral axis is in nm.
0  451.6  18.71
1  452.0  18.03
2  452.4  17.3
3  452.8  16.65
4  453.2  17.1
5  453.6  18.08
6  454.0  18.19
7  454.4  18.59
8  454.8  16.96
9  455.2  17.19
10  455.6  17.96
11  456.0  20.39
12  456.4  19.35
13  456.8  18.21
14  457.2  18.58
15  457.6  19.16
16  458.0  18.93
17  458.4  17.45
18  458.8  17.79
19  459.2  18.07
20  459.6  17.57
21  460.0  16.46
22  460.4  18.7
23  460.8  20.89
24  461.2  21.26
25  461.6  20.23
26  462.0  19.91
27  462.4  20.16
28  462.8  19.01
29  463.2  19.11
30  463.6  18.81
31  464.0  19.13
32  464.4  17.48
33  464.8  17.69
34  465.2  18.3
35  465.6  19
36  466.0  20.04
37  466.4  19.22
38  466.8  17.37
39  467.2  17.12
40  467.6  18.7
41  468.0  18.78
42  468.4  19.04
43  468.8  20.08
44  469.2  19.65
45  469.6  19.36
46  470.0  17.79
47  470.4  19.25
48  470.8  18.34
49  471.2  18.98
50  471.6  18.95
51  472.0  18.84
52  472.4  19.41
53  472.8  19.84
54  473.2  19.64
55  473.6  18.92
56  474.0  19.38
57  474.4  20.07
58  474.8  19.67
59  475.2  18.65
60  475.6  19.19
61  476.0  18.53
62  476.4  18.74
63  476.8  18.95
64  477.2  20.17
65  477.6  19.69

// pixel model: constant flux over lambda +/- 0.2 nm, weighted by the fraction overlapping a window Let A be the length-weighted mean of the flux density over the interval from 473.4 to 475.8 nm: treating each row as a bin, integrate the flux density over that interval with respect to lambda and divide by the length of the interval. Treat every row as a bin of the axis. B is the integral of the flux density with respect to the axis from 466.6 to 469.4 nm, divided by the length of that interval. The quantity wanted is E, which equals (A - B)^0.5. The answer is 0.80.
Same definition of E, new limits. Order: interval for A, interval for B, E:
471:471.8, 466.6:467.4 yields 1.31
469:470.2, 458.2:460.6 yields 1.12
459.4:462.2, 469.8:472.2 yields 0.77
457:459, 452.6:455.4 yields 0.92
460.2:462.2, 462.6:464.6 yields 1.22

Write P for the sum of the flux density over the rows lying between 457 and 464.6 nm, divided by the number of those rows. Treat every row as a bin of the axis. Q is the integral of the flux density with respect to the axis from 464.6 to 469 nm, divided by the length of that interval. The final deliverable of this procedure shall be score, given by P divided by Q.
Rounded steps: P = 18.88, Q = 18.7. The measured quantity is 1.01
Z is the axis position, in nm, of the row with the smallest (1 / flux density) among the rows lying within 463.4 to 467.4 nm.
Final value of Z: 466.0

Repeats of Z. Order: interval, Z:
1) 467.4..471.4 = 468.8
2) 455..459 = 456.0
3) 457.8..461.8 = 461.2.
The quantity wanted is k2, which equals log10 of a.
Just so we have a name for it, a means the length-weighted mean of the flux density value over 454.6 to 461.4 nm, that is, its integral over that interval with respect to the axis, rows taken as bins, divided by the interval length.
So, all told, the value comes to 1.27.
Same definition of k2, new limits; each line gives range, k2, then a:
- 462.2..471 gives 1.27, 18.8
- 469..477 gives 1.28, 19.1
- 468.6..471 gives 1.28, 19.1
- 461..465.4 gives 1.28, 19.2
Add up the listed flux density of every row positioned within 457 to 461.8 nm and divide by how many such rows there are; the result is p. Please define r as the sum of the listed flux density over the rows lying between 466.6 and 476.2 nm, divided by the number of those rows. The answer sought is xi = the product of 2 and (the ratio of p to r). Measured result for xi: 1.98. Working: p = 18.8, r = 19.0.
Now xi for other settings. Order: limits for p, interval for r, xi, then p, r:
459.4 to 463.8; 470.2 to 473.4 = 2.01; 19.3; 19.2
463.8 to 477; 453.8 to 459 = 2.06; 18.9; 18.4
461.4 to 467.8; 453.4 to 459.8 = 2.06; 18.8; 18.3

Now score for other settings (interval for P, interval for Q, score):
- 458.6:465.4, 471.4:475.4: 0.98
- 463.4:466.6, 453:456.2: 1.04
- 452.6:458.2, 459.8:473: 0.96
